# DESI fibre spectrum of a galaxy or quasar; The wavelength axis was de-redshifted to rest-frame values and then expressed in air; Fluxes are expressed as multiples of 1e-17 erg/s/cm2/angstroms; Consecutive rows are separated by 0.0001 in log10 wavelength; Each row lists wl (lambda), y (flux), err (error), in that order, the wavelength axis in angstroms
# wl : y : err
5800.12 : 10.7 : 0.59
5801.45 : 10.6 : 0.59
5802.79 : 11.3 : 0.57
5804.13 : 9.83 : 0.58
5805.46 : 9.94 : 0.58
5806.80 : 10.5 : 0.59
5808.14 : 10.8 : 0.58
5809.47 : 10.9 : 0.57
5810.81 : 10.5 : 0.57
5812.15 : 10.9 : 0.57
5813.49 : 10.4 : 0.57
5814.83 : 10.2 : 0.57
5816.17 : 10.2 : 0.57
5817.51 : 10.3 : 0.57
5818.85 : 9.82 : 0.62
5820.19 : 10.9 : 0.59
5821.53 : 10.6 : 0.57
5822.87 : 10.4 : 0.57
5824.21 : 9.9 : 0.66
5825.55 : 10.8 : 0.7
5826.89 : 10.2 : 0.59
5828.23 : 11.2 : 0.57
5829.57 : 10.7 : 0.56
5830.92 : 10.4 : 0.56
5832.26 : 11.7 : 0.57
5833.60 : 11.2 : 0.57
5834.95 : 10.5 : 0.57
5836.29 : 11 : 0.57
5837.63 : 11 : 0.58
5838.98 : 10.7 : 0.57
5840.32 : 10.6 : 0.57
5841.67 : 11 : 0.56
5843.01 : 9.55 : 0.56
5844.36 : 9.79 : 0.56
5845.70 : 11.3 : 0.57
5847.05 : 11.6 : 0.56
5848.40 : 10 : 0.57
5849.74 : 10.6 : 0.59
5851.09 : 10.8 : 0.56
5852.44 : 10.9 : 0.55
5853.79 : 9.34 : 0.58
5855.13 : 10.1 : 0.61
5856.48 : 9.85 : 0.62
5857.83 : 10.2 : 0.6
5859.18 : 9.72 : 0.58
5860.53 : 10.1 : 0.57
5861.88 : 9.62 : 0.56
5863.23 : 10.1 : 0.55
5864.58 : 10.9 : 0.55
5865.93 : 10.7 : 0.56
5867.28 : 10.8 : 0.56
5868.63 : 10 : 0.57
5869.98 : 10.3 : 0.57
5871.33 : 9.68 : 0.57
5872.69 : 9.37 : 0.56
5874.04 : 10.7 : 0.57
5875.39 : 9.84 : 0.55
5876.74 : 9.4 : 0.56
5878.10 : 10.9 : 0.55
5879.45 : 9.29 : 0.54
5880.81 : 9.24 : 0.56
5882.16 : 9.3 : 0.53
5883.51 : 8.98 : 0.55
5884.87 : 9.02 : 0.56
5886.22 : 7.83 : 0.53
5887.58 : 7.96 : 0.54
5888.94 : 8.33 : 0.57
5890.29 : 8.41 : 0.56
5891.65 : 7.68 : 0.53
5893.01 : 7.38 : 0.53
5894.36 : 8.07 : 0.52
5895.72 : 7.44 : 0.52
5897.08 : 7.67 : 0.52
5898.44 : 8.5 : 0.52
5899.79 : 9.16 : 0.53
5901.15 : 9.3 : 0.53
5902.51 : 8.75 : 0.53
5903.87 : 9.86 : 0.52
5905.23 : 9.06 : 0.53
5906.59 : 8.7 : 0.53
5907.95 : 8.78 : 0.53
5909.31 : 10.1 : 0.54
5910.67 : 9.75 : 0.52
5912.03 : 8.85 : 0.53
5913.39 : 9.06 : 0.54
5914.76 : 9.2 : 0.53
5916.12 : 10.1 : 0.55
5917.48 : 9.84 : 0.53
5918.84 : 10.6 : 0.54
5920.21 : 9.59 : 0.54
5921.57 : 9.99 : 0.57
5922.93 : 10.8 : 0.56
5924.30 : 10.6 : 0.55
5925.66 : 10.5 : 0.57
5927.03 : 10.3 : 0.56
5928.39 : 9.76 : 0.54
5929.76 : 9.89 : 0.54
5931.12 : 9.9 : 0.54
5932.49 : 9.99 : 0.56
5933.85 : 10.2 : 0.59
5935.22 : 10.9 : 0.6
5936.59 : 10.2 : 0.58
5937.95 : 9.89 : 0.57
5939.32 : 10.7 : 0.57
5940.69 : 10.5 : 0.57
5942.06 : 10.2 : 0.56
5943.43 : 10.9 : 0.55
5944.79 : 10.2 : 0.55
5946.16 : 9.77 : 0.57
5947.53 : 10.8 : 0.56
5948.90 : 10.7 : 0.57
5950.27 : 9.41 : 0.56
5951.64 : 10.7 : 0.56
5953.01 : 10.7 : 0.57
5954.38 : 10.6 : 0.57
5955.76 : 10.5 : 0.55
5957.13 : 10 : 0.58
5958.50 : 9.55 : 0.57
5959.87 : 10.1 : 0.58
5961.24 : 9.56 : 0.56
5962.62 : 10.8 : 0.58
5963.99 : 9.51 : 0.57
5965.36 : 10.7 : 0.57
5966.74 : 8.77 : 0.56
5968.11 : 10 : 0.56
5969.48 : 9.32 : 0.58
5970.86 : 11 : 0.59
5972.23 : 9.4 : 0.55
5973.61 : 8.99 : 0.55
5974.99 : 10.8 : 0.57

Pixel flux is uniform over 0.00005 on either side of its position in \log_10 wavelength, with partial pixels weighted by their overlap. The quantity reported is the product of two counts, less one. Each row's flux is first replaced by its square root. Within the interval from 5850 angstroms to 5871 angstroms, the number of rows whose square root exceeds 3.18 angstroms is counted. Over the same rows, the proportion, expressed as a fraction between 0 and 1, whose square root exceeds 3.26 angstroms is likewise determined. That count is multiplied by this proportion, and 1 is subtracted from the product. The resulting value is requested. 1.3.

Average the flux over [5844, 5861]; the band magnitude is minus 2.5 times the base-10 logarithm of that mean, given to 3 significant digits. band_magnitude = -2.54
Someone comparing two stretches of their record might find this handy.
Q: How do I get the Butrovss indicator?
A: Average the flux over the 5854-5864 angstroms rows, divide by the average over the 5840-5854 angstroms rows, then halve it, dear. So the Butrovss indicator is 0.47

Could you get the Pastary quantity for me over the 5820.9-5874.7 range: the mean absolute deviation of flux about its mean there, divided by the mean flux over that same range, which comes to 0.047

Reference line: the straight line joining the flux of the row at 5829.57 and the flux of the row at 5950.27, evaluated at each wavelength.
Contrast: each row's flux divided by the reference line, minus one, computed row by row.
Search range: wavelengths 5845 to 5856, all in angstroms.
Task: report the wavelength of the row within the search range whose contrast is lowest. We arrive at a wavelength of 5853.79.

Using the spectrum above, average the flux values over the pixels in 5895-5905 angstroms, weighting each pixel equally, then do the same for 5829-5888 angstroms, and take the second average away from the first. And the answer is -1.5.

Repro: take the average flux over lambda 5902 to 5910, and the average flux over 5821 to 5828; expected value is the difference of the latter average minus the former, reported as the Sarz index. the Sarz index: 1.2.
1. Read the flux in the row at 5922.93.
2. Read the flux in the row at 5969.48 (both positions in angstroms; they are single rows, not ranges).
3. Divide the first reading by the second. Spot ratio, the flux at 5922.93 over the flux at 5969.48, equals 1.16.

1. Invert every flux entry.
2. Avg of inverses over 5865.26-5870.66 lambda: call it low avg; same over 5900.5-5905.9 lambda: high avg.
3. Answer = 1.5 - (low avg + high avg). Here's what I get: 1.296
